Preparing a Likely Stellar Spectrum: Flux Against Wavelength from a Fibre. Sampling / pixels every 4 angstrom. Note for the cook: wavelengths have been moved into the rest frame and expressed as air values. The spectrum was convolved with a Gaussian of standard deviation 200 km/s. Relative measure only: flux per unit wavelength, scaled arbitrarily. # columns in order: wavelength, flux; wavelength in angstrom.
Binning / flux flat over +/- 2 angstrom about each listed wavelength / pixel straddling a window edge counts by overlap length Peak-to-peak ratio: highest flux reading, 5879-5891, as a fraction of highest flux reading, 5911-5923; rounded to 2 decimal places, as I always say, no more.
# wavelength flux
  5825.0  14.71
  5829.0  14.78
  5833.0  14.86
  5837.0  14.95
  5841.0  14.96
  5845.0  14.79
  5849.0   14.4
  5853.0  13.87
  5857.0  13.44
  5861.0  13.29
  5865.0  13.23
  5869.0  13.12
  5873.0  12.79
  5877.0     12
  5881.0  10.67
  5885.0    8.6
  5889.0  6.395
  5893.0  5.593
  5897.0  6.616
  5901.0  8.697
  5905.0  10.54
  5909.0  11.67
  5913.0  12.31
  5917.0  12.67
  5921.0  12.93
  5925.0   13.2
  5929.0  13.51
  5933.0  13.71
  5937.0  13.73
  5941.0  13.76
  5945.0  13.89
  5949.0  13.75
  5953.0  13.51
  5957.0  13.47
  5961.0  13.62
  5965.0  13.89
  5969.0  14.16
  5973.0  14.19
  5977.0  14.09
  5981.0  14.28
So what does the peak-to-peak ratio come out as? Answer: 0.83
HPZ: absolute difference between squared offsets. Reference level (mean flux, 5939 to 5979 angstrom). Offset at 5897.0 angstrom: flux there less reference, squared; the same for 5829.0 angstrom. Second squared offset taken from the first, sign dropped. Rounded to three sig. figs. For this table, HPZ 51.2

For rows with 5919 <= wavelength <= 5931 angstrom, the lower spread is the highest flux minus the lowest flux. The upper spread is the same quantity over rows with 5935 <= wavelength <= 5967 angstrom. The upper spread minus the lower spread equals -0.16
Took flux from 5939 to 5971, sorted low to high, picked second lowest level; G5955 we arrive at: 13.51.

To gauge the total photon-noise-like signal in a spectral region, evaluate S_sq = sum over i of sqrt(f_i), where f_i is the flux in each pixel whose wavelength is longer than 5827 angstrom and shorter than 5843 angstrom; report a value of 15.4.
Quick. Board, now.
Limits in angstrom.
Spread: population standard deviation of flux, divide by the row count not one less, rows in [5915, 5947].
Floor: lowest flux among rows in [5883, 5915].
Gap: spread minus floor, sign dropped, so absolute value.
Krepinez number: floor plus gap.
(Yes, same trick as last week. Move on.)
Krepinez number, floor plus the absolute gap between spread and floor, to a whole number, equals 11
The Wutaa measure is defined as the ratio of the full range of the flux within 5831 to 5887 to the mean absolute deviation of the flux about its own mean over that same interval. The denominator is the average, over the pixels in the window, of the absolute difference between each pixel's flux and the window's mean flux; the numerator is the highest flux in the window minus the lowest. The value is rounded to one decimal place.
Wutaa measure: 5.0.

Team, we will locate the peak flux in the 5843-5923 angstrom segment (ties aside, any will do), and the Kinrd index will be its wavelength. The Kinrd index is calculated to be 5845.0 angstrom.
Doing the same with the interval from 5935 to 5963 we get 5945.0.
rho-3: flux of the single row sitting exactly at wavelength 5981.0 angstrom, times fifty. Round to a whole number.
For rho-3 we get 714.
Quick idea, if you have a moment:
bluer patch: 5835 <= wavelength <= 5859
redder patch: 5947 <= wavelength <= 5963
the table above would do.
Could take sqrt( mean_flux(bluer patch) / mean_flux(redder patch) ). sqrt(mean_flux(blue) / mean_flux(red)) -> 1.03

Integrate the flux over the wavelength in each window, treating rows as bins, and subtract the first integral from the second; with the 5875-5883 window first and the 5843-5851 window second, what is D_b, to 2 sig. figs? 26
